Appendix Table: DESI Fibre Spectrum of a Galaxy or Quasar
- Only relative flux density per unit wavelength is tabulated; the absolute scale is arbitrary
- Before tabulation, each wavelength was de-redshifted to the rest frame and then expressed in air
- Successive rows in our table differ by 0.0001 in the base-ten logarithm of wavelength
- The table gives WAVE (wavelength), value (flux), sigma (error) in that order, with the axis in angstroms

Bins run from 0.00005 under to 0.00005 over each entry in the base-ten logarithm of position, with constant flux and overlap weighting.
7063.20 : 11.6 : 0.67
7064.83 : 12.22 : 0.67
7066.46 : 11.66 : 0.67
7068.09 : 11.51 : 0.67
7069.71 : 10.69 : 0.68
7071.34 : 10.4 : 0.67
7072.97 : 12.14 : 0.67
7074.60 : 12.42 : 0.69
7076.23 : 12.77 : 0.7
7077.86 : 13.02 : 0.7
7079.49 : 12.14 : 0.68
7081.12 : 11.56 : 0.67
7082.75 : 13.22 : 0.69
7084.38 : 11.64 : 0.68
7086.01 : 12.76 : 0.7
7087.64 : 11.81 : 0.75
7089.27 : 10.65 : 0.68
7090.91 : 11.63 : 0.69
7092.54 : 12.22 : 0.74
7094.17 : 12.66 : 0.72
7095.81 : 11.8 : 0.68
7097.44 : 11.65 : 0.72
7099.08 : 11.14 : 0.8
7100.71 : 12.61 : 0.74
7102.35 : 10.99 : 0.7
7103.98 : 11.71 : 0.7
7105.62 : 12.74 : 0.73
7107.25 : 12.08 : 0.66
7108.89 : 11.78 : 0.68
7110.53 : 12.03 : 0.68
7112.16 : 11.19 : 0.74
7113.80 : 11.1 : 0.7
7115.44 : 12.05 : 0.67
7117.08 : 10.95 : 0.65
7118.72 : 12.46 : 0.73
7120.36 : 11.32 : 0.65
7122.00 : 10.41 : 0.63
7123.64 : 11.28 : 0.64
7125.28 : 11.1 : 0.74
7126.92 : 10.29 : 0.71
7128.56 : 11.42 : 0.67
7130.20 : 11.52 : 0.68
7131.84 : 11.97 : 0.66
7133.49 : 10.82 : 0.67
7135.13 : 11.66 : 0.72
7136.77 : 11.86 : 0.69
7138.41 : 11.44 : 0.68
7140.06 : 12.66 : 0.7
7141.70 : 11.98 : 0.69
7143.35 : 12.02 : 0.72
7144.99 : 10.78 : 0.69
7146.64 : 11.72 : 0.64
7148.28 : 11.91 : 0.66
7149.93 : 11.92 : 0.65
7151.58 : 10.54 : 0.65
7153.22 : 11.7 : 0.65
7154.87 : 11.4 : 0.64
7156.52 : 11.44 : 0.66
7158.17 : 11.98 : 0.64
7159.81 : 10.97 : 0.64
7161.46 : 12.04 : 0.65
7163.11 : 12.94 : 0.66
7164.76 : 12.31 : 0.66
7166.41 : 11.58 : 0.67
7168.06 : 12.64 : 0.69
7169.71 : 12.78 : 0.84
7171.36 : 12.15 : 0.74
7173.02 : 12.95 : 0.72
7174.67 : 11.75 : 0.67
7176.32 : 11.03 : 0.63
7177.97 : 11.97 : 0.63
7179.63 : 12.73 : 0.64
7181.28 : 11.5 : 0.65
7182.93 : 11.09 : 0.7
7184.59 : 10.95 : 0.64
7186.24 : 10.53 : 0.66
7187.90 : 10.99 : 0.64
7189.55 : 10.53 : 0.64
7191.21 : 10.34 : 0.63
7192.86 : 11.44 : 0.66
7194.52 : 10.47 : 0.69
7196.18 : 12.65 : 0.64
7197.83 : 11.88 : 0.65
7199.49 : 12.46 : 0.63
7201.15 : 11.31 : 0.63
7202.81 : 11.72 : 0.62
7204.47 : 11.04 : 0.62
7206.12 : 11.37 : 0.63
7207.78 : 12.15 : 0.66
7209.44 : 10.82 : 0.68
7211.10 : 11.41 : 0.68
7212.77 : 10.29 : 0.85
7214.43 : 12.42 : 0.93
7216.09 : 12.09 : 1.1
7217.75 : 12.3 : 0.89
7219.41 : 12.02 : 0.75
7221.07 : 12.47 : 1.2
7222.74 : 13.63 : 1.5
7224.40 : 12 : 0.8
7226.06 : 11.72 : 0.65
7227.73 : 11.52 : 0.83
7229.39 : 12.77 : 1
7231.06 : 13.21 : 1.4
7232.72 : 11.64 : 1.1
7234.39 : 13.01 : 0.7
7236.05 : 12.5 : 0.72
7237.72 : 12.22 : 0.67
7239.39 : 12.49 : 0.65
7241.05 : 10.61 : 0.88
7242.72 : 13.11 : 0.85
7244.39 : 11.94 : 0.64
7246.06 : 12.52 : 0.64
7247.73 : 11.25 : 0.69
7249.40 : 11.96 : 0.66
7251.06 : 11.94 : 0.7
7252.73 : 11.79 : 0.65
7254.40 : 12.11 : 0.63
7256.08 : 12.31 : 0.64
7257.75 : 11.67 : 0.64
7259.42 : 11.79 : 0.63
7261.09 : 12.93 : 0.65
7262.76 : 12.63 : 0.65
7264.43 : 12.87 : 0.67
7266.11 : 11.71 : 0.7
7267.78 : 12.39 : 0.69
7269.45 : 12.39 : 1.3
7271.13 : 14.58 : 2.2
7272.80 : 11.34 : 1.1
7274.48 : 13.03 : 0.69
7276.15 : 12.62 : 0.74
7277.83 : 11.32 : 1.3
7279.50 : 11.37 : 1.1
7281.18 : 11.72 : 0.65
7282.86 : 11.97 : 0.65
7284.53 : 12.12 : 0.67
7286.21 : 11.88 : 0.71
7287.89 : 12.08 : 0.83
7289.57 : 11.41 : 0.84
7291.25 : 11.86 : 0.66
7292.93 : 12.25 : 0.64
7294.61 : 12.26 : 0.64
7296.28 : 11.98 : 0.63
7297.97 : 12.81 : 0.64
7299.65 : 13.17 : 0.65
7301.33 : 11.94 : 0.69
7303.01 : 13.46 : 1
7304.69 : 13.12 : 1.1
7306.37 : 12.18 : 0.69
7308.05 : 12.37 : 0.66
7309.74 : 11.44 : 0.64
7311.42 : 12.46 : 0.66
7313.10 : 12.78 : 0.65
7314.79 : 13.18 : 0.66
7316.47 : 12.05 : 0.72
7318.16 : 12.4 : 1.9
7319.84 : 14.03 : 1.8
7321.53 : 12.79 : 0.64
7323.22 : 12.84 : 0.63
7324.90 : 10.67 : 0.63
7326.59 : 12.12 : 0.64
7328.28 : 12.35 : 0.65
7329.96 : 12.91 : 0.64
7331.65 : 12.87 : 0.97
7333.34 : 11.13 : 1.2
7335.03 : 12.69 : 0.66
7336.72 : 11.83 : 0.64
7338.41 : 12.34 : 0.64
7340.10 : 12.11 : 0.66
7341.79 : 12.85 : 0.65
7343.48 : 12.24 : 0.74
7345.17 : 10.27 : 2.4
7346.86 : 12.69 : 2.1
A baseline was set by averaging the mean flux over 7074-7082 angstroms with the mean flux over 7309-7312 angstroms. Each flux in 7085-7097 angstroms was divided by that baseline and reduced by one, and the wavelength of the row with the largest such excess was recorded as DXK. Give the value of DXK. 7086.01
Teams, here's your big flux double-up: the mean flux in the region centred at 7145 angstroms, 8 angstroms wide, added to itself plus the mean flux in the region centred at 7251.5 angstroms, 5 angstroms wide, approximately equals 35.3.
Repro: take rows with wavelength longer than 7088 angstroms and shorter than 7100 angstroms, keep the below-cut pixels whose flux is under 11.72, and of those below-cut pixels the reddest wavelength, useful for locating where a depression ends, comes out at 7099.08 angstroms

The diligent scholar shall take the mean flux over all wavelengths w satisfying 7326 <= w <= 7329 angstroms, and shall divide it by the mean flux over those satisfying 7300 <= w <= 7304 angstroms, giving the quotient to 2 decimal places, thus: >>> 0.96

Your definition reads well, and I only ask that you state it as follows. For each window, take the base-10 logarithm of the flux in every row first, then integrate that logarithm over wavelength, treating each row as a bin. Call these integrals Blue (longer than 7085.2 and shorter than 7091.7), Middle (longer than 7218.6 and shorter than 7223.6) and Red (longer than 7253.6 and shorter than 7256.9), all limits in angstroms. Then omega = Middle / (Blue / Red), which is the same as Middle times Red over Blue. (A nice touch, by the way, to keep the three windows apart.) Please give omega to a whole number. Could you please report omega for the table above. 3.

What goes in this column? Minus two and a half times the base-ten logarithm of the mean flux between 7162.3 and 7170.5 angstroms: -2.738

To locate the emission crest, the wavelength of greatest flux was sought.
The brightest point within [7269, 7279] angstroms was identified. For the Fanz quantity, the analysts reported 7271.13 angstroms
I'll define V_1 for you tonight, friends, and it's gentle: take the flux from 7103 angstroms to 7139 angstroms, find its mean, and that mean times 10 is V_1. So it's 115.1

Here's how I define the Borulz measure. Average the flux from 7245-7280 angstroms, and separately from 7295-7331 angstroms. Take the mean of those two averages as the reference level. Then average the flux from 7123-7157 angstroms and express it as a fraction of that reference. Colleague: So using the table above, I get 0.929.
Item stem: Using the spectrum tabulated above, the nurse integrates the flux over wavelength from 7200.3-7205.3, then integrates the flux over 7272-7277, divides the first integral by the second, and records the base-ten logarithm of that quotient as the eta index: -0.04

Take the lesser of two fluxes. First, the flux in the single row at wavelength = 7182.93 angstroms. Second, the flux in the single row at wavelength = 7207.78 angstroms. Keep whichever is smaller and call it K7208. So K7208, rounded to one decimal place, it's 11.1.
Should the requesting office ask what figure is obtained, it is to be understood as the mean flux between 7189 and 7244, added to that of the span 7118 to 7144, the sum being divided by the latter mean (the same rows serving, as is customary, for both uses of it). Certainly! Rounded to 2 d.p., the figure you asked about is 2.03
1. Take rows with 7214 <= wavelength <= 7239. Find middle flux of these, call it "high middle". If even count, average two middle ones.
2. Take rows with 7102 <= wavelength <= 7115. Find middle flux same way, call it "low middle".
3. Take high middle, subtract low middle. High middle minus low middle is 0.6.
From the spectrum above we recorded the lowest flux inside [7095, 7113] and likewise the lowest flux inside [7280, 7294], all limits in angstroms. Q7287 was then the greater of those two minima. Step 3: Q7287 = 11.4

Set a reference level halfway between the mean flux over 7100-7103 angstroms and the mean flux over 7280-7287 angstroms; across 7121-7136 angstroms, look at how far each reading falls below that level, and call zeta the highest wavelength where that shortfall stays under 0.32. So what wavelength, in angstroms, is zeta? 7135.13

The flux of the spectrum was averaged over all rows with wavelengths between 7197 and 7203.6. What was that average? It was 11.8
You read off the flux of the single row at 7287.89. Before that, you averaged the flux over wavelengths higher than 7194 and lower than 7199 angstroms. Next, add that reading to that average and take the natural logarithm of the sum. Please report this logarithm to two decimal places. 3.17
